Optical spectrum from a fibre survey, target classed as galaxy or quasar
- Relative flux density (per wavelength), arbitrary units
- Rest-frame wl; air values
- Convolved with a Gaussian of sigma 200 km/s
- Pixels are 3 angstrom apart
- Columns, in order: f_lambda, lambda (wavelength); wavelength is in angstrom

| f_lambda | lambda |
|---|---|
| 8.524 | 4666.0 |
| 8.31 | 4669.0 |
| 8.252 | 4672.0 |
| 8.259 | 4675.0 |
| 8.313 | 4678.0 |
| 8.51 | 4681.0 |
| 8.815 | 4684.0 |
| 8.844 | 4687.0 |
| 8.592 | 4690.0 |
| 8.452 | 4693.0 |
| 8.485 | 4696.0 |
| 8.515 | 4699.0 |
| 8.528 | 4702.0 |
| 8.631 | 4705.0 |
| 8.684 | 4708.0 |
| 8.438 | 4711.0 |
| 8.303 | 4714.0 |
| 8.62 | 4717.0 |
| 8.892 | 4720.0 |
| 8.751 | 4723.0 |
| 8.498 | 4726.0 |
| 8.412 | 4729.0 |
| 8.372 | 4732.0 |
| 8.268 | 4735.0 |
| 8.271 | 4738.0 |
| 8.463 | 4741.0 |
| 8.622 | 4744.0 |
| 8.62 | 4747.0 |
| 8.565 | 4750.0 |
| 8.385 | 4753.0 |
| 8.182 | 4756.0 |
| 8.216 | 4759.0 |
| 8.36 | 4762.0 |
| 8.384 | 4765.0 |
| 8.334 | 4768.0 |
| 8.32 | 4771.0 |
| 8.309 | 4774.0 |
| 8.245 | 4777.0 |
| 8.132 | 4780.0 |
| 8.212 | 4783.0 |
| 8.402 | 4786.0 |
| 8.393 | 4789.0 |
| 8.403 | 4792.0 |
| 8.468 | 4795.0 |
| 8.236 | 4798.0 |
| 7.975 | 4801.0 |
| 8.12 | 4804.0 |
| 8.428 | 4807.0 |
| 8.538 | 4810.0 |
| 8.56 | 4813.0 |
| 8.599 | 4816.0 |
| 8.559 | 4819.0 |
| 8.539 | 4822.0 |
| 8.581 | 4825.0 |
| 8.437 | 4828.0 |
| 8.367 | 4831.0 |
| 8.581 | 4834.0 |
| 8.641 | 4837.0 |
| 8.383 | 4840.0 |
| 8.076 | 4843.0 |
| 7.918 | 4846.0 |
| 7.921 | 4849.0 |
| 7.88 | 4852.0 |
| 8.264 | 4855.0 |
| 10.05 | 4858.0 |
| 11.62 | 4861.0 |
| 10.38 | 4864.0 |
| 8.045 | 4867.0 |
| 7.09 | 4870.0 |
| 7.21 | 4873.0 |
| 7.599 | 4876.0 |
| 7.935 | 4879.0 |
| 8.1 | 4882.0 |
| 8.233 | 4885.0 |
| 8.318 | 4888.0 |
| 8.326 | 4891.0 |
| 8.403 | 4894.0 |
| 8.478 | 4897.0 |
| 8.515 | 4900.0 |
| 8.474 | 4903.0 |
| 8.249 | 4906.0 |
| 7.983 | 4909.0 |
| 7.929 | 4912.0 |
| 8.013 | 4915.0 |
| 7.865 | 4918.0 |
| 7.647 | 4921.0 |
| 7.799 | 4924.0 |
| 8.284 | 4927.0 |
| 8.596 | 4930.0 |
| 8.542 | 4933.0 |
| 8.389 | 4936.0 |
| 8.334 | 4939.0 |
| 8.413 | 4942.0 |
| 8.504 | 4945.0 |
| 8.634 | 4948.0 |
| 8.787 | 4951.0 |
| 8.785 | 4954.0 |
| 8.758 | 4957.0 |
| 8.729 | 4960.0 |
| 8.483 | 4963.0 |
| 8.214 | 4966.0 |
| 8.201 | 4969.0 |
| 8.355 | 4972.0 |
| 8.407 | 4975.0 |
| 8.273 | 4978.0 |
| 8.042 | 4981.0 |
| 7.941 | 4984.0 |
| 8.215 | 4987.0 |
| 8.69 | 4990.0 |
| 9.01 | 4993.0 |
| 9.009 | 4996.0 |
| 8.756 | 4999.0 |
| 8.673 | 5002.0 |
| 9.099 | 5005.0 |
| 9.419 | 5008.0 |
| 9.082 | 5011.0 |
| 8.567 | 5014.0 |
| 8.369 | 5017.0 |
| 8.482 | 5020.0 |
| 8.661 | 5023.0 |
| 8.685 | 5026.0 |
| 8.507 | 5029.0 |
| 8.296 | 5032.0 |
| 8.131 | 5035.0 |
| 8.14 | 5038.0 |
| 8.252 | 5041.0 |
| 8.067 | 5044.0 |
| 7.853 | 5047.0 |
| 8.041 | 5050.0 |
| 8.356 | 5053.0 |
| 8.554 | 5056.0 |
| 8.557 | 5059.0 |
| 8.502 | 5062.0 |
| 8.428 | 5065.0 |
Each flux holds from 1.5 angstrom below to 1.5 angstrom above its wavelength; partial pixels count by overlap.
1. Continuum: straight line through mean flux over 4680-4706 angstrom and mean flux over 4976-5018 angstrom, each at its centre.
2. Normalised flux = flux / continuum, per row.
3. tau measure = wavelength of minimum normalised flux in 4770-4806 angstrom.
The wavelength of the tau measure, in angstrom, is 4801.0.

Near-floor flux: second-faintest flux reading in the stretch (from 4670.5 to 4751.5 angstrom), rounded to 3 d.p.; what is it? 8.259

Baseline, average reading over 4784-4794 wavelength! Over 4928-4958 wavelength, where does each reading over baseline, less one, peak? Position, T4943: 4951.0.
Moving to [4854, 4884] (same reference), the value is 4861.0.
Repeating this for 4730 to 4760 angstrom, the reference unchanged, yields 4744.0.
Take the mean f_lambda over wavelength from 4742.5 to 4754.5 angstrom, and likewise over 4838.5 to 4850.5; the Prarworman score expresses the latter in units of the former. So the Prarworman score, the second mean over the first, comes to 0.94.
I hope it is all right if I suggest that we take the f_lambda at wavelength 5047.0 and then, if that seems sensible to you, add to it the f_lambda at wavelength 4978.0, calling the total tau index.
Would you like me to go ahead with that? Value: 16.1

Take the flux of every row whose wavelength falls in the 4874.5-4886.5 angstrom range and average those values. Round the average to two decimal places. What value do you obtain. 7.97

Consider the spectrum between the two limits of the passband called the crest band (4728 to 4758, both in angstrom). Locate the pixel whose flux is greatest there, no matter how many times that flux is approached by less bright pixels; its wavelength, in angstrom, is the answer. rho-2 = 4744.0 angstrom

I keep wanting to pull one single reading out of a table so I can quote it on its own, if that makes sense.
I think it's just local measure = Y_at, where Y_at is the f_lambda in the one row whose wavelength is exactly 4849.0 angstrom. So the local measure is 7.921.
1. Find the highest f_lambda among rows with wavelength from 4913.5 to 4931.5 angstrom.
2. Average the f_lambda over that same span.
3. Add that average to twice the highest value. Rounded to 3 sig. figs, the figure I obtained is 25.2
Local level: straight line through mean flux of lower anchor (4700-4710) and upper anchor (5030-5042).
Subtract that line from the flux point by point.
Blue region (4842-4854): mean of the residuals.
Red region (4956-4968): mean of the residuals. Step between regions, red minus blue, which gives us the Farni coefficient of 0.7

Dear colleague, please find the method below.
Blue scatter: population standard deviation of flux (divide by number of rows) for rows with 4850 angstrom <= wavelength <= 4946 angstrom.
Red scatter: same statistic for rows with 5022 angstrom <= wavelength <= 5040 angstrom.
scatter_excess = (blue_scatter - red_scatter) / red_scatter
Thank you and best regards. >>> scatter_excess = 2.8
